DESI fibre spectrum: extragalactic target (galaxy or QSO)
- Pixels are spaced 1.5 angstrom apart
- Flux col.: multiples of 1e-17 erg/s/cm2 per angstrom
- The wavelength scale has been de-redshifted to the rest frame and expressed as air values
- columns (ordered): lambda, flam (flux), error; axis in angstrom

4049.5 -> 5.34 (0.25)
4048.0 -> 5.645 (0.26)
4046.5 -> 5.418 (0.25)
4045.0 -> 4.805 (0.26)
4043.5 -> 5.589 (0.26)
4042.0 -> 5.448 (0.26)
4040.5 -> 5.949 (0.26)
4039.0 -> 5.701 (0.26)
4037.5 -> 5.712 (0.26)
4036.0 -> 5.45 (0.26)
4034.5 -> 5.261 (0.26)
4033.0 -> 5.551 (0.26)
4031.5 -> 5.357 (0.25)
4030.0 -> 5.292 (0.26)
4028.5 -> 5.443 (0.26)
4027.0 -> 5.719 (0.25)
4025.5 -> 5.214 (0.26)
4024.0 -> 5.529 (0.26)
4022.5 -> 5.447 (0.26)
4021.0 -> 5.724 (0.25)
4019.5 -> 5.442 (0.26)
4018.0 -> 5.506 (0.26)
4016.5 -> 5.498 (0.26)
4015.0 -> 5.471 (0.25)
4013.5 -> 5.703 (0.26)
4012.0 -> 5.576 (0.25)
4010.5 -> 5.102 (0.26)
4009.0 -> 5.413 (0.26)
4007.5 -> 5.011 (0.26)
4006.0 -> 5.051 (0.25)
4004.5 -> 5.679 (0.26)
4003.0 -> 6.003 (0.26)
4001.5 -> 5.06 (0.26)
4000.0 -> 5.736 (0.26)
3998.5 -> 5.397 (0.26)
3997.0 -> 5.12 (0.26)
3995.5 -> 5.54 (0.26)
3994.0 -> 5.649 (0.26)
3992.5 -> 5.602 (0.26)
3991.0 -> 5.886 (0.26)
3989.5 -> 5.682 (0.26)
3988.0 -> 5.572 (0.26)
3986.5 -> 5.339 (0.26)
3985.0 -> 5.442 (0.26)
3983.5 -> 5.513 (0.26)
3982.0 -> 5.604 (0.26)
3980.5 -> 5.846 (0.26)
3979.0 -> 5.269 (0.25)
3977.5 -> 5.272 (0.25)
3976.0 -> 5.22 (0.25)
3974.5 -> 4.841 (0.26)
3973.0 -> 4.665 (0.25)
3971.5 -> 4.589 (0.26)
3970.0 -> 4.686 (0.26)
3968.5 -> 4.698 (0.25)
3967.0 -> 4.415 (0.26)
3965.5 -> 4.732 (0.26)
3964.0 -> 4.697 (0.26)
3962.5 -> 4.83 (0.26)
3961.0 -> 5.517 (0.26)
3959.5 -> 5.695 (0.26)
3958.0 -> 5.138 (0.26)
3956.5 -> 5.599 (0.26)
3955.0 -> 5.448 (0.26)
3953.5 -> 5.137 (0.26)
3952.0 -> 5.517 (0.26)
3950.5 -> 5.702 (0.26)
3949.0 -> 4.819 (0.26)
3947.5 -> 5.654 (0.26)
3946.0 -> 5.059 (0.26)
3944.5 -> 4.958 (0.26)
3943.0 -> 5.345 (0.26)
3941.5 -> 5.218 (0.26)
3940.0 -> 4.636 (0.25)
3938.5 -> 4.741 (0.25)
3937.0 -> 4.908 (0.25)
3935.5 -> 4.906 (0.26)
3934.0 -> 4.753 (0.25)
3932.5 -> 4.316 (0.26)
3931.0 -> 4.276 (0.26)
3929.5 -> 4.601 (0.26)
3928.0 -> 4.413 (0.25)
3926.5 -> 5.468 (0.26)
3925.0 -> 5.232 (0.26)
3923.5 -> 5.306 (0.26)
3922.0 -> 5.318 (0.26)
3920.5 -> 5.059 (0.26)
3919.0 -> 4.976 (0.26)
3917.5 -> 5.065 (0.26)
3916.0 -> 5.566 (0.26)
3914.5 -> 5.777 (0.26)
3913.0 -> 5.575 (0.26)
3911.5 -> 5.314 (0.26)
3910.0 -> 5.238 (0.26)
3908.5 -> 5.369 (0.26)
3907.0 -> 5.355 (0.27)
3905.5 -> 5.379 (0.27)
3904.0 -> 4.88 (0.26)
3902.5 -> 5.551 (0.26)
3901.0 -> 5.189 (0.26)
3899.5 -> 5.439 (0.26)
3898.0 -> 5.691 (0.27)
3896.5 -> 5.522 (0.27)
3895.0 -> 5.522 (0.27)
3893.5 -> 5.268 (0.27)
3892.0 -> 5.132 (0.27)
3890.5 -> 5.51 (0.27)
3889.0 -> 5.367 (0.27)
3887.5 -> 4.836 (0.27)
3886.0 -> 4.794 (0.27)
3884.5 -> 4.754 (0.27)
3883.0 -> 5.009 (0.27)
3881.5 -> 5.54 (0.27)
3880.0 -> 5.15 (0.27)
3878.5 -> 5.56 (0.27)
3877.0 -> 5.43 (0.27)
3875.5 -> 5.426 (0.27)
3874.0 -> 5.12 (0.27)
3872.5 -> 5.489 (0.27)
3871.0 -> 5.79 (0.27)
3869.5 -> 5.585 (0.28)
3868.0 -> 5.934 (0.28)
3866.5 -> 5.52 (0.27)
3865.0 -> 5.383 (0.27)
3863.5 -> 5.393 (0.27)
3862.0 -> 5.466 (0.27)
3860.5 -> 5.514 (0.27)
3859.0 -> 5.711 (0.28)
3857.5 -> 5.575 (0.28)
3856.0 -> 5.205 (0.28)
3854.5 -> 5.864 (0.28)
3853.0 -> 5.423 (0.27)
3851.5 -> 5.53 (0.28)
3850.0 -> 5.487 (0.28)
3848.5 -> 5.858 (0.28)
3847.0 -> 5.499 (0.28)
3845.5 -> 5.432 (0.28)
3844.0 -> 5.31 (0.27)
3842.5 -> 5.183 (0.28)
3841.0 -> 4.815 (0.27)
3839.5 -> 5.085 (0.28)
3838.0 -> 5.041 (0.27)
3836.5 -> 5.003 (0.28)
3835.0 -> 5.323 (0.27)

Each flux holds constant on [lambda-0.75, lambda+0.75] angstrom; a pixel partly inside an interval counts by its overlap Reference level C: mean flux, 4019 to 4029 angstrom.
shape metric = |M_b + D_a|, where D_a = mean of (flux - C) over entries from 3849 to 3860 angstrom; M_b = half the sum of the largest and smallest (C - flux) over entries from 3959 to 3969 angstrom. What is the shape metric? 0.49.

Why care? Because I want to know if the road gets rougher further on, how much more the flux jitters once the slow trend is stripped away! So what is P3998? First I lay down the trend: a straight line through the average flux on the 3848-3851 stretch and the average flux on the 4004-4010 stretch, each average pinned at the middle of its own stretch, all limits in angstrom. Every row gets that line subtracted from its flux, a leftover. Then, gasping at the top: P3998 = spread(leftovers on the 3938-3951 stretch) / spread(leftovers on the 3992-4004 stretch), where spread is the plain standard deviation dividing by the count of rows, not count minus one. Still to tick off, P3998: 1.3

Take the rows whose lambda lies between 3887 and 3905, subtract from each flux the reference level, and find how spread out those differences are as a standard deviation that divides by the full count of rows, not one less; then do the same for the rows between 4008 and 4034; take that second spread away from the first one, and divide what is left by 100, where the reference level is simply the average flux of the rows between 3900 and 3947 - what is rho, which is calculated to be 0.0010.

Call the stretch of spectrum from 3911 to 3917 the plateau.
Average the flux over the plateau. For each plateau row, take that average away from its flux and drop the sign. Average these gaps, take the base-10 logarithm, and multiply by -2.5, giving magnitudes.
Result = 2.28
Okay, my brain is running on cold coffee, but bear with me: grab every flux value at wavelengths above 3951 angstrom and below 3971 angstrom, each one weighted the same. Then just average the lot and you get 5.1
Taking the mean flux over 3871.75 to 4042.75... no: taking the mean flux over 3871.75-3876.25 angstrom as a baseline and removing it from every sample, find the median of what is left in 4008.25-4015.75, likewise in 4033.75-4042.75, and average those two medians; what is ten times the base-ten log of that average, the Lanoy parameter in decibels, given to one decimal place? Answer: -7.5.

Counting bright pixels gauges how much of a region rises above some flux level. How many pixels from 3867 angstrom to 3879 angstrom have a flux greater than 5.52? 4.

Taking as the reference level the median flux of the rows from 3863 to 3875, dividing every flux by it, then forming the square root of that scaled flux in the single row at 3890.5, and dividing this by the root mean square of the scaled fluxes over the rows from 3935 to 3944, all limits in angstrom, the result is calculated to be 1.11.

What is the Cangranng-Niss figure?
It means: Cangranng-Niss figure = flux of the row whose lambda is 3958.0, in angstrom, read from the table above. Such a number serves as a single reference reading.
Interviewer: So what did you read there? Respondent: 5.138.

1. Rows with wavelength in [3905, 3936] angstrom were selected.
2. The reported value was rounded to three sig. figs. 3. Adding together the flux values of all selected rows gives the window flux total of 107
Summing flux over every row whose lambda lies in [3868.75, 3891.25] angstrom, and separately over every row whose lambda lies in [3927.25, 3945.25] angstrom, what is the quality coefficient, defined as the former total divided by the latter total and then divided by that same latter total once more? 0.02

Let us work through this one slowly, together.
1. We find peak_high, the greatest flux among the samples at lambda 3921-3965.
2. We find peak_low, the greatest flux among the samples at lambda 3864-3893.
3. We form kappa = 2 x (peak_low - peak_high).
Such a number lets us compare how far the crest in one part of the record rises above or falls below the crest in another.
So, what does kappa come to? 0.46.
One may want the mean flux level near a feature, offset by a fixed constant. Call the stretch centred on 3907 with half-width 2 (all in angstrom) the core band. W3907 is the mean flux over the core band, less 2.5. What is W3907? 2.87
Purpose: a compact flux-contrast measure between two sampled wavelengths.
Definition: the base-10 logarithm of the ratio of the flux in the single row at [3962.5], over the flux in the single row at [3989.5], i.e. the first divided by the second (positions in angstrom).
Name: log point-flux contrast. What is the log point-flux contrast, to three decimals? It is -0.071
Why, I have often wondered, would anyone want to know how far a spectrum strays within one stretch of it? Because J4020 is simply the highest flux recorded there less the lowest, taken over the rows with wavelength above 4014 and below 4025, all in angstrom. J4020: 0.28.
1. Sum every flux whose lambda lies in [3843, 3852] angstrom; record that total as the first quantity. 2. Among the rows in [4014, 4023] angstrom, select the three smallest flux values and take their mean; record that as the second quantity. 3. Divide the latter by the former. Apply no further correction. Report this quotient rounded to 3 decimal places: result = 0.165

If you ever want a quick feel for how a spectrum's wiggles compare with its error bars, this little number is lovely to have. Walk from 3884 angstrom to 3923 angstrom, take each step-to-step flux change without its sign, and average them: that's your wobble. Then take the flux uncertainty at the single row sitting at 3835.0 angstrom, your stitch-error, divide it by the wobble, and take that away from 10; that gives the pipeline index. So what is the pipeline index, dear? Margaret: 8.79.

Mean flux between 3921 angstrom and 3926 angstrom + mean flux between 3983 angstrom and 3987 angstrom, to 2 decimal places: 10.72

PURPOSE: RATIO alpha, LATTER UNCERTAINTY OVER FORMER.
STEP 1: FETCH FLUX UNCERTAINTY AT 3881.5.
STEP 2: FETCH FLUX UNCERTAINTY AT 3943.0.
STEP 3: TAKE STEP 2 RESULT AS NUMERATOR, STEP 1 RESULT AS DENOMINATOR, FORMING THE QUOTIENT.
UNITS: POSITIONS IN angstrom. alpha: 0.96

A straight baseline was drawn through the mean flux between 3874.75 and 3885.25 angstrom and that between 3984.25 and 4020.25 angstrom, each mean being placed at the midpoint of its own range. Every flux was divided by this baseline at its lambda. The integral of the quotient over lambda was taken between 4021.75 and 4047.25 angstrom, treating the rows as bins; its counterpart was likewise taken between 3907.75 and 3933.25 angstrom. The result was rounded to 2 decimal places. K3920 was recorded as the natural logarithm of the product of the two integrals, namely 6.42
